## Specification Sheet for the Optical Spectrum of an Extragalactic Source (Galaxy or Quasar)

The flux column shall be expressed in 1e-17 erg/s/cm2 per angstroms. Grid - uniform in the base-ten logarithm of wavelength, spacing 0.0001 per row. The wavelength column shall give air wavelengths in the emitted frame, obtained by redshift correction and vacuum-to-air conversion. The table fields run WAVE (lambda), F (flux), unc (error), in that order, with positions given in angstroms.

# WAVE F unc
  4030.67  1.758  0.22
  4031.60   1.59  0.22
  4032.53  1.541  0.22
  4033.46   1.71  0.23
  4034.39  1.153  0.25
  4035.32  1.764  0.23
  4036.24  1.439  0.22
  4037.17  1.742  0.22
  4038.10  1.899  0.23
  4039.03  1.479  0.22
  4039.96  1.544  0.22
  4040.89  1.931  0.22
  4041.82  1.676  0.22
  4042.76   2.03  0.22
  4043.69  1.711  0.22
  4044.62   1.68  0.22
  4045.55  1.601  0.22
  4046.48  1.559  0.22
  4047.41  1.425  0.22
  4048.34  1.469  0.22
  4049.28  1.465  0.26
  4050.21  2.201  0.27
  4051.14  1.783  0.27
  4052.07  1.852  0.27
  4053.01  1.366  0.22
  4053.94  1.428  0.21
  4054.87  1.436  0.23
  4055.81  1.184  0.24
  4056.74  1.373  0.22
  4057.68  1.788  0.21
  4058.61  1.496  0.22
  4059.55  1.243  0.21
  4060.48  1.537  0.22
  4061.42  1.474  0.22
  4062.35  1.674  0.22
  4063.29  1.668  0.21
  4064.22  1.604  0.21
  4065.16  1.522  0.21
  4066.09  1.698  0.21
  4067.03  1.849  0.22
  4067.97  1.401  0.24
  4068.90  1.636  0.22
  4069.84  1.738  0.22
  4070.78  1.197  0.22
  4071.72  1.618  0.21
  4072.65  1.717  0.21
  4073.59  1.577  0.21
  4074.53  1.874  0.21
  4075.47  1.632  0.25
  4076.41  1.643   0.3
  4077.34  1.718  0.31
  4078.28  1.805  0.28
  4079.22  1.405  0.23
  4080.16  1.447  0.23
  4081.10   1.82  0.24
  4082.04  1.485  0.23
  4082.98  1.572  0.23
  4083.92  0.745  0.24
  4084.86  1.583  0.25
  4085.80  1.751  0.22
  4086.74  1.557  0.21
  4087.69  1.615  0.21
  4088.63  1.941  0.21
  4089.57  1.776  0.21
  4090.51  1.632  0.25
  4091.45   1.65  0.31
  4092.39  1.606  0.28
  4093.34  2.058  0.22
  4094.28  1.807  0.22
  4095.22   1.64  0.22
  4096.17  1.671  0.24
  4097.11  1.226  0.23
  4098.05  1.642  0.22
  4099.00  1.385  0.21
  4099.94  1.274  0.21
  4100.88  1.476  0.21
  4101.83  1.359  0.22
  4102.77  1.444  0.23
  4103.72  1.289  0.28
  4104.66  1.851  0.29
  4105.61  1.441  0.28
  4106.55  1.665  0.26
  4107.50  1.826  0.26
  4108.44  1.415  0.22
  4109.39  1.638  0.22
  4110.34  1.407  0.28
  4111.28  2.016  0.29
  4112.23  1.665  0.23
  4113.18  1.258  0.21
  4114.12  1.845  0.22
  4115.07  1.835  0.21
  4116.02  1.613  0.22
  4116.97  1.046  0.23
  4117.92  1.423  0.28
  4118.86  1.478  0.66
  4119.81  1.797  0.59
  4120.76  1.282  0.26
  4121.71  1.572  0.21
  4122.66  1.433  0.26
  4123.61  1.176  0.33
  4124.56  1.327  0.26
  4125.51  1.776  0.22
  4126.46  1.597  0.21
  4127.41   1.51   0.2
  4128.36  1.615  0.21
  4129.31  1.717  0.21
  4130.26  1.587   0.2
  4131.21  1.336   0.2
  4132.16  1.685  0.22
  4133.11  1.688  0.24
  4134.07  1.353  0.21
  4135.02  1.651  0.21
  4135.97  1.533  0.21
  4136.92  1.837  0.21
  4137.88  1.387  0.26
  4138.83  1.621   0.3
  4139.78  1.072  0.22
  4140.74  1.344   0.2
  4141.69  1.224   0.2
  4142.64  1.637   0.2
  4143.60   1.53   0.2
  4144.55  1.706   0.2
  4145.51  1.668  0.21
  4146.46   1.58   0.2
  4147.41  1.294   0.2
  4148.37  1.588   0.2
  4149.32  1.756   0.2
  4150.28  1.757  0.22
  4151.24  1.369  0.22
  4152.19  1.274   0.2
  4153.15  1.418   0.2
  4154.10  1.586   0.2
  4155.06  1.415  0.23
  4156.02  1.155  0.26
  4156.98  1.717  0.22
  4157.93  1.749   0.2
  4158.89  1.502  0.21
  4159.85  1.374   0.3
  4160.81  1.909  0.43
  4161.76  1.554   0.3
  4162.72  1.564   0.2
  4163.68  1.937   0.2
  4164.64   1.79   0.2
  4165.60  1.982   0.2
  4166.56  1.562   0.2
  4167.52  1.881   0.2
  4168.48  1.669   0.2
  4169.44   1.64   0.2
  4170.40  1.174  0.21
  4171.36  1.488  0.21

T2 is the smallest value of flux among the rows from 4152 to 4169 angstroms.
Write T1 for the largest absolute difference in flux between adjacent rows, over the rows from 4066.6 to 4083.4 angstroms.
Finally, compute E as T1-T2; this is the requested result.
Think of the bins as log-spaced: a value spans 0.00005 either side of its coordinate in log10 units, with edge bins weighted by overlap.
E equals -0.61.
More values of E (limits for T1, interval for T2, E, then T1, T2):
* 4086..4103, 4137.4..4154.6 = -0.62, 0.45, 1.072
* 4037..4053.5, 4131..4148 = -0.34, 0.74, 1.072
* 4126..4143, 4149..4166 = -0.61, 0.55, 1.155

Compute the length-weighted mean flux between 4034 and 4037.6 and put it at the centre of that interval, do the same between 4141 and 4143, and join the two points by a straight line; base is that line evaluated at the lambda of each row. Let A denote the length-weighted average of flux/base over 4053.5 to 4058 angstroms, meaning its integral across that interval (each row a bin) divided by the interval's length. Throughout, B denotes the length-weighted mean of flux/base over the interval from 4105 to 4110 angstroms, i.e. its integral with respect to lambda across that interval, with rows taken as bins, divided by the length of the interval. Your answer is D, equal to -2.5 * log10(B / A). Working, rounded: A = 0.95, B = 1.10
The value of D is -0.16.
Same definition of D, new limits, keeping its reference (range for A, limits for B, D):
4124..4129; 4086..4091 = -0.06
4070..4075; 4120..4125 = 0.12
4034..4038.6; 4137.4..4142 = 0.12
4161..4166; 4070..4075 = 0.18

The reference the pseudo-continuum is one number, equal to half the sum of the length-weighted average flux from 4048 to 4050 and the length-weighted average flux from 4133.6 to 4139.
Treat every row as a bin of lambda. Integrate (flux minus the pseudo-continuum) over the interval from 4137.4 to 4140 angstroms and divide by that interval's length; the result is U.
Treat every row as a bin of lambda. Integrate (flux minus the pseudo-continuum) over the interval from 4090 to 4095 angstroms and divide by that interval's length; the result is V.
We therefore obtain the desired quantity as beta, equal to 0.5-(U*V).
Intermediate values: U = -0.17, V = 0.19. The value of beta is 0.532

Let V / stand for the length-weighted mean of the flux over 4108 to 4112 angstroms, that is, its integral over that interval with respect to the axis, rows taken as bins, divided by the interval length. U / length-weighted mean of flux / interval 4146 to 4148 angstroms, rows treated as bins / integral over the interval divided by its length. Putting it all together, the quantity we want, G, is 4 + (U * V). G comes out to 6.34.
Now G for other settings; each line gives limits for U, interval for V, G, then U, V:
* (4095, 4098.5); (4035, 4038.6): 6.63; 1.54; 1.71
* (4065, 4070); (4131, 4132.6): 6.52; 1.64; 1.54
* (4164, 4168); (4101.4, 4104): 6.47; 1.81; 1.37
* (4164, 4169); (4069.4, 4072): 6.68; 1.78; 1.50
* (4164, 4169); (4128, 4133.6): 6.85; 1.78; 1.60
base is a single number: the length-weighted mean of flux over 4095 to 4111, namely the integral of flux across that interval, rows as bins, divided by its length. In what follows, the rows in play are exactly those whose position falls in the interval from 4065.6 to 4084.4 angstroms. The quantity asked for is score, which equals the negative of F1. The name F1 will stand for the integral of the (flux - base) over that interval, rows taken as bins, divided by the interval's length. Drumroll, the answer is -0.07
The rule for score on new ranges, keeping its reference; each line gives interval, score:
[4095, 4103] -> 0.06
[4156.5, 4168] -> -0.20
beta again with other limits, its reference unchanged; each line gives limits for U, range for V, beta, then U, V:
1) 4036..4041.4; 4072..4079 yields 0.483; 0.12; 0.14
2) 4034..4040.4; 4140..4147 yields 0.501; 0.02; -0.05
